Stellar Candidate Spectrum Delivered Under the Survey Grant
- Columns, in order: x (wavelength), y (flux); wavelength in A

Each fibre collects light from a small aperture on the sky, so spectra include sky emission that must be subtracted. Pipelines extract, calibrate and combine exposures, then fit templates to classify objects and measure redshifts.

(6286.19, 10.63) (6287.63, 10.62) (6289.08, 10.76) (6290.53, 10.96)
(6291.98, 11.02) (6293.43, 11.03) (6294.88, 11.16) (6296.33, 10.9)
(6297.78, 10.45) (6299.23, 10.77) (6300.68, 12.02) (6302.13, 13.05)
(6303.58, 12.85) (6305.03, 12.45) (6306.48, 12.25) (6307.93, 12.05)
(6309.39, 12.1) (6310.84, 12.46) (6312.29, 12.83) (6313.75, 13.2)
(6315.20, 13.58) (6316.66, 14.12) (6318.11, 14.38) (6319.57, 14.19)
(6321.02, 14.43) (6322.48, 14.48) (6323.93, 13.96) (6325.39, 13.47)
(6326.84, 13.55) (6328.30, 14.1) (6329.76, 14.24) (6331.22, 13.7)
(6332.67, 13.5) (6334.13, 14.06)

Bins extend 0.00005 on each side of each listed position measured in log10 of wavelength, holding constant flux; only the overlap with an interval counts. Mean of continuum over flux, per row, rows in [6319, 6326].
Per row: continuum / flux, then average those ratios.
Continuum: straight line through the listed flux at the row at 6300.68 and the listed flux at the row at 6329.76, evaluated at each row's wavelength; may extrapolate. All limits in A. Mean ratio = 0.97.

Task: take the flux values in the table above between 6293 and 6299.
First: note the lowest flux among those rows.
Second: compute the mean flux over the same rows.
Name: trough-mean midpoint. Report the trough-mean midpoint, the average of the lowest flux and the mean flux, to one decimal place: 10.7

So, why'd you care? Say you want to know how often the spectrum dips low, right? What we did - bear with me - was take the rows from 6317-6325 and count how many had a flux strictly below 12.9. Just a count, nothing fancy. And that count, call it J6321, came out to 0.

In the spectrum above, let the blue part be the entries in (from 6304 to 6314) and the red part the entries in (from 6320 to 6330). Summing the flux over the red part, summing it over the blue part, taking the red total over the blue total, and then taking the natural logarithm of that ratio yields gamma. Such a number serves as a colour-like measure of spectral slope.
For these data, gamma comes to 0.12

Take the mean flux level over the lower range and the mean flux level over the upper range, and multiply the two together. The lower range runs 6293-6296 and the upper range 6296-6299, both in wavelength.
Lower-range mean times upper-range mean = 118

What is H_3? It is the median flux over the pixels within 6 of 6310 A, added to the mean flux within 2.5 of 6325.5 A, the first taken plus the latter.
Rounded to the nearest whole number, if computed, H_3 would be 26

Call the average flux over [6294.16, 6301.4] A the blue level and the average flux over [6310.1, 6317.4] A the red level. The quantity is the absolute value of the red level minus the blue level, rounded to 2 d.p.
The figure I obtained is 2.18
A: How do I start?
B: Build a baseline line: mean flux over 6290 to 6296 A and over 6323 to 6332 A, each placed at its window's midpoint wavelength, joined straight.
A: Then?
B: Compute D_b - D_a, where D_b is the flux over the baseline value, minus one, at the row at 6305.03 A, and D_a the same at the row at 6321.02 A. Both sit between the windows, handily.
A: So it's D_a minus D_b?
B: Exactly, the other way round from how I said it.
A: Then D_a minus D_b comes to 0.05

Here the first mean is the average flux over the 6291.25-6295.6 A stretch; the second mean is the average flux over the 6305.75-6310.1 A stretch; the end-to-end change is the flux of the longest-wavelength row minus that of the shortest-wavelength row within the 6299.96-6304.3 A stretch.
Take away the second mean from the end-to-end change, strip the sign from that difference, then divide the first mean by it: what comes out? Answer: 0.98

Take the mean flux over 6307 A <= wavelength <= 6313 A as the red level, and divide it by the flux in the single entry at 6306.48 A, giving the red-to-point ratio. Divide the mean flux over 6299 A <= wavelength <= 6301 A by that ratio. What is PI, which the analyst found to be 11.3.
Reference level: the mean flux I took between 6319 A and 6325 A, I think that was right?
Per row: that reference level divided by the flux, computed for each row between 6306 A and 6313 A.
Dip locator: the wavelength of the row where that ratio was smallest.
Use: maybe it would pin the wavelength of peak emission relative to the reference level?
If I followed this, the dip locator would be 6312.29 A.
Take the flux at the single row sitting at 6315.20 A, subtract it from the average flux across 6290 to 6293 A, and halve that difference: -1.3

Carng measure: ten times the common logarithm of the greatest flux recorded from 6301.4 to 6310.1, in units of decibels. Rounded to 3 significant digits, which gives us 11.2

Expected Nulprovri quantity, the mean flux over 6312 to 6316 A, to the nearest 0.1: 13.2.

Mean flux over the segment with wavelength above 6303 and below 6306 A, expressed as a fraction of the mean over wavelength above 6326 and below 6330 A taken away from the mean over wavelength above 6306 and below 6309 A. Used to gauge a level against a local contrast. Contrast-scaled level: -7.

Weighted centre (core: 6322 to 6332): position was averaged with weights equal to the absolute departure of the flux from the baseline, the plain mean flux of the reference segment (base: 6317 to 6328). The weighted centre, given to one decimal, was 6326.5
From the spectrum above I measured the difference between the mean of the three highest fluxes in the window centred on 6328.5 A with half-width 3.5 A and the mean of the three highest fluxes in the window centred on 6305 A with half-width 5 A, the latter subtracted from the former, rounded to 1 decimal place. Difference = 1.2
